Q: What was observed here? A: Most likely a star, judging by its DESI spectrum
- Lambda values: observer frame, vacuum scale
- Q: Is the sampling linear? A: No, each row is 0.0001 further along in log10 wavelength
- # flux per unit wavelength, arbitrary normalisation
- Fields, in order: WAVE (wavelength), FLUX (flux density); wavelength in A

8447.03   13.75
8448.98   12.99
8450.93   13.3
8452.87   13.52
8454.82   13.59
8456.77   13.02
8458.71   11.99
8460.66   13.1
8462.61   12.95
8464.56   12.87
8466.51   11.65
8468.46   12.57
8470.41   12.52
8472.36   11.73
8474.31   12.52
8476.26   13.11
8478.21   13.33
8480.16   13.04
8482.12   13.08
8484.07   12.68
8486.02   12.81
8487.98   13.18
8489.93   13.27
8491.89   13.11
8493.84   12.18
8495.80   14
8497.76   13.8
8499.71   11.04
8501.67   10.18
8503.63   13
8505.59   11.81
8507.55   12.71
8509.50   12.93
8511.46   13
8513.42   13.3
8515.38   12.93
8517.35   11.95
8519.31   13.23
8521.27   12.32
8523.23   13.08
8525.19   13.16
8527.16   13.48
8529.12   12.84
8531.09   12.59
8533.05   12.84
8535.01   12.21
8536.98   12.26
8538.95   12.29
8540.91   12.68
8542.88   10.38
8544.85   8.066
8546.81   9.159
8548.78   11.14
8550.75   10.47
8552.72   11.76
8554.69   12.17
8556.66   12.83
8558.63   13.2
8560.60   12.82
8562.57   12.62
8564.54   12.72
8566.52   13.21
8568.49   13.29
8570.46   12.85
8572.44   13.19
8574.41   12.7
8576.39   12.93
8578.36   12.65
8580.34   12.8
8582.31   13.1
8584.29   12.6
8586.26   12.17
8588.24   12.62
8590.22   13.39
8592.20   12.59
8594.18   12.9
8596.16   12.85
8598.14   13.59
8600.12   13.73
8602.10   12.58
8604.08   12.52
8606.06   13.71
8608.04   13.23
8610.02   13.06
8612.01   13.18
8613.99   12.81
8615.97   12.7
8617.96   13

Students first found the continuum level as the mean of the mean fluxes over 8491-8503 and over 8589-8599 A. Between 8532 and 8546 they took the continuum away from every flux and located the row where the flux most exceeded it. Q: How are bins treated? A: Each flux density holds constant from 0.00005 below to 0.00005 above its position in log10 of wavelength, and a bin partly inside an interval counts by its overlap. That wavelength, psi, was 8533.05 A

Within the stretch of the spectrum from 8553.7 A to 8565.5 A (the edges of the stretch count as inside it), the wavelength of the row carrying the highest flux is 8558.63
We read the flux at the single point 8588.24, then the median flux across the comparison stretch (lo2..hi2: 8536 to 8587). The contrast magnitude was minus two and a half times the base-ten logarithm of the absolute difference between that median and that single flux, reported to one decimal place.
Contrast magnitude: 3.4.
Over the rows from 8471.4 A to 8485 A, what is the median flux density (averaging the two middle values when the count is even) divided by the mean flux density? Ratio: 1.02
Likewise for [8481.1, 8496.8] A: 1.00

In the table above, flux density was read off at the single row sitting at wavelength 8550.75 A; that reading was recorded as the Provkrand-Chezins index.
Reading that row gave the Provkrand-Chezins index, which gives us 10.47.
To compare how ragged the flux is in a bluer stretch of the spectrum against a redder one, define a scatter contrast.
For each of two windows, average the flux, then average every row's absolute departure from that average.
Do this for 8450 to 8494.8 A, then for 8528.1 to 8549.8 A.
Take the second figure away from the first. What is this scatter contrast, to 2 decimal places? -0.90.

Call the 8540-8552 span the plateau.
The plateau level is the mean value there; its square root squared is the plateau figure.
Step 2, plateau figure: 10.3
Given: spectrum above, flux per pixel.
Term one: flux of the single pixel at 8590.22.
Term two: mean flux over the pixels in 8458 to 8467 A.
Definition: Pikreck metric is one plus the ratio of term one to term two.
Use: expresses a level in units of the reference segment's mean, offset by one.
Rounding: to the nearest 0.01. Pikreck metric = 2.07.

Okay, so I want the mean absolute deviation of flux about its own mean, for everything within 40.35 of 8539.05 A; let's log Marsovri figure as 0.8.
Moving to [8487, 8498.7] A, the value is 0.4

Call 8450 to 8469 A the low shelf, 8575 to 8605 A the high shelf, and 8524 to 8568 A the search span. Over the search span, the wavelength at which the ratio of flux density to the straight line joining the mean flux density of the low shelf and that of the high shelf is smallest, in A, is 8544.85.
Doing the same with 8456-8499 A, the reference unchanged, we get 8466.51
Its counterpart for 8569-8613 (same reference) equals 8586.26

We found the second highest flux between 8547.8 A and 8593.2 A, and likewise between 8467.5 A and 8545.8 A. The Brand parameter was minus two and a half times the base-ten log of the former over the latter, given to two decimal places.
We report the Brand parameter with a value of 0.04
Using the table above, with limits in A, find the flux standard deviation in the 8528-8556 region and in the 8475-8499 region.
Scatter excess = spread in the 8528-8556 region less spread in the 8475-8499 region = 1.0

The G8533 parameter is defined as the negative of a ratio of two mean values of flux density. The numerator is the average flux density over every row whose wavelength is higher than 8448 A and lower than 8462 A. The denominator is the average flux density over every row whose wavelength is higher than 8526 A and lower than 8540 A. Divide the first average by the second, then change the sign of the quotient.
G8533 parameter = -1.03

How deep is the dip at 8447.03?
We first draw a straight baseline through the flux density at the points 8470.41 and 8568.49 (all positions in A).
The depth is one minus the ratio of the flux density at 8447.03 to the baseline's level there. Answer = -0.11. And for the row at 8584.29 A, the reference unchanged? 0.06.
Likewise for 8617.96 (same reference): 0.05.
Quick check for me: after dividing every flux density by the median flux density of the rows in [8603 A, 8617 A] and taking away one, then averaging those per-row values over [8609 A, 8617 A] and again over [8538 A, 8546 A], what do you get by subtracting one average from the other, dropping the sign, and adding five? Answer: 5.16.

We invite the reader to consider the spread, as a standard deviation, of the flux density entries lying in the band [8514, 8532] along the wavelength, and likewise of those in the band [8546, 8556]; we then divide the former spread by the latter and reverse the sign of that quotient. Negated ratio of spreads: -0.4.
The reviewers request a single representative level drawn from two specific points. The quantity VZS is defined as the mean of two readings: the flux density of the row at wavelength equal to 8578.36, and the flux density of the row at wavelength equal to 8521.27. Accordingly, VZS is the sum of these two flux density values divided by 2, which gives 12.5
